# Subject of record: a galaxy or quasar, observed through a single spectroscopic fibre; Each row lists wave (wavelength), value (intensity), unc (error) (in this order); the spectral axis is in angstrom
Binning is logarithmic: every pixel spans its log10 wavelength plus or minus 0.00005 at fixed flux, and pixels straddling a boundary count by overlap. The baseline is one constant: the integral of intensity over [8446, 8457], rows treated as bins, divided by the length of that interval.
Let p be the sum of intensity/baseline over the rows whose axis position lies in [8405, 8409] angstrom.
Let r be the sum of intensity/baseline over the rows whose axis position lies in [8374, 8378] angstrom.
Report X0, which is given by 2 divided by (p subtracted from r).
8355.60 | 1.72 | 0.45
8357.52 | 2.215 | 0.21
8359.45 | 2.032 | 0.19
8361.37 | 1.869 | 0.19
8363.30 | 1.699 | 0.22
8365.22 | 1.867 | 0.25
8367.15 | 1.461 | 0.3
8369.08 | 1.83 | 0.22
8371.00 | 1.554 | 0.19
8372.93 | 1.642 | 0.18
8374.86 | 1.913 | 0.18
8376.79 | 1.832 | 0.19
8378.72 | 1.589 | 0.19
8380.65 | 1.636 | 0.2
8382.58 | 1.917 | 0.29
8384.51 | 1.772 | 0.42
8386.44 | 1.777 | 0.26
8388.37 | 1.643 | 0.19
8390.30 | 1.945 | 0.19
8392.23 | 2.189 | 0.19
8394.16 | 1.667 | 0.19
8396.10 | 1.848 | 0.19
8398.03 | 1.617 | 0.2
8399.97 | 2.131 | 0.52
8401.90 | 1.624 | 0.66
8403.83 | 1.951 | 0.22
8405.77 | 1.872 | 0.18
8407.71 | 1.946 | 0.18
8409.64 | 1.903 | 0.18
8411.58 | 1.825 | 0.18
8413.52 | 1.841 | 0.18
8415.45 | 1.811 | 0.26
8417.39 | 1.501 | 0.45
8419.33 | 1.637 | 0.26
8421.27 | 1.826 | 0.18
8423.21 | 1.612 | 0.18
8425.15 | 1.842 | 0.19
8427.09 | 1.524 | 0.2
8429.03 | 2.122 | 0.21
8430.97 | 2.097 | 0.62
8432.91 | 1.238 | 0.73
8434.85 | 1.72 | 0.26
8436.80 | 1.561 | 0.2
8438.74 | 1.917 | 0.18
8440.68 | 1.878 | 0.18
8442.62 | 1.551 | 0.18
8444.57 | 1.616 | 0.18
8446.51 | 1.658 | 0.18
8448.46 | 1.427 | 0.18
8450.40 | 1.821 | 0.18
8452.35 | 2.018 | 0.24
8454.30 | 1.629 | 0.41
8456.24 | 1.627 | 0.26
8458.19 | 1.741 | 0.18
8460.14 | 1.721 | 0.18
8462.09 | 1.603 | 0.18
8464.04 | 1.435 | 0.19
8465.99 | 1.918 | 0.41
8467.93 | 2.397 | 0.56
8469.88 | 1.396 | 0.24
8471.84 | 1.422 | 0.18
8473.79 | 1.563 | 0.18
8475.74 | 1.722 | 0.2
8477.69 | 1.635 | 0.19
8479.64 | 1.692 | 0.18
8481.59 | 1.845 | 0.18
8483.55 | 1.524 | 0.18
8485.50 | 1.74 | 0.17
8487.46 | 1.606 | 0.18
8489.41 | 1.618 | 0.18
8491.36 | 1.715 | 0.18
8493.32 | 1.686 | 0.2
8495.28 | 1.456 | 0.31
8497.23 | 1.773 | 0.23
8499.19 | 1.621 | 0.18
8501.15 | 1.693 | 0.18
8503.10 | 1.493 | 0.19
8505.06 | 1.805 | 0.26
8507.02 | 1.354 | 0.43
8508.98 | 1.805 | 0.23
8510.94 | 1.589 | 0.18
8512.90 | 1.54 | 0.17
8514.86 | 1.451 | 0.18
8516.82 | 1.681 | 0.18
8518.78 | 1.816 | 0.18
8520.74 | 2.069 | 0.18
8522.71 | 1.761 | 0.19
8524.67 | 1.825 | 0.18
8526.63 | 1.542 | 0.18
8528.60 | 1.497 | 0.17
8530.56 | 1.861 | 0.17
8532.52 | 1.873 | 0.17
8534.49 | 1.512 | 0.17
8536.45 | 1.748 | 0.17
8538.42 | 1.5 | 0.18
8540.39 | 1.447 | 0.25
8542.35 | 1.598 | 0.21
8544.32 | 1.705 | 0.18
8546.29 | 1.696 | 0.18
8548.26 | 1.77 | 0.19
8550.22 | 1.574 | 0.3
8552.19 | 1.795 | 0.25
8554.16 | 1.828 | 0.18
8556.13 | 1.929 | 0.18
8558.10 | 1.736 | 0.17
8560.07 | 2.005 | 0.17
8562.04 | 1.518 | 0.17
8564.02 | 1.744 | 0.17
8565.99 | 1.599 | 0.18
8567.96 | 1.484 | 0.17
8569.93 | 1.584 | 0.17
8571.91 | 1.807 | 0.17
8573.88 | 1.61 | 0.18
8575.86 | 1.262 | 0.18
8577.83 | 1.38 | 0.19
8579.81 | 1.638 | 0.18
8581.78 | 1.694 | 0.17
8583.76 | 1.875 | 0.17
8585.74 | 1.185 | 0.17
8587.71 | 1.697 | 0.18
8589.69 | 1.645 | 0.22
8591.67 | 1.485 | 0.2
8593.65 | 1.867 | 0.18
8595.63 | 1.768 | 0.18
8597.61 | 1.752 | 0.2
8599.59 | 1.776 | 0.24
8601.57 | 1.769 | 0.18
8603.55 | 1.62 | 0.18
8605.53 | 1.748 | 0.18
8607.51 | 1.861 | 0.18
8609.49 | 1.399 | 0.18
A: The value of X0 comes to -47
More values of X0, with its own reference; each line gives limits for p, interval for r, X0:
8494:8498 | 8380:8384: 10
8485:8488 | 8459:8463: -155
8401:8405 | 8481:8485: -17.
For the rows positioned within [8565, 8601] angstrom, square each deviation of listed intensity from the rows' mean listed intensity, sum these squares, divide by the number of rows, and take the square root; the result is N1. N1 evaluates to 0.19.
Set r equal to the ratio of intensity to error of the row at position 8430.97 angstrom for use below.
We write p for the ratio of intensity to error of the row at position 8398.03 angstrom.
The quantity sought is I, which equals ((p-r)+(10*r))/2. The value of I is 19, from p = 8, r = 3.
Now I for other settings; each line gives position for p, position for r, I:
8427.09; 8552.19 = 36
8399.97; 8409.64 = 50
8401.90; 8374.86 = 49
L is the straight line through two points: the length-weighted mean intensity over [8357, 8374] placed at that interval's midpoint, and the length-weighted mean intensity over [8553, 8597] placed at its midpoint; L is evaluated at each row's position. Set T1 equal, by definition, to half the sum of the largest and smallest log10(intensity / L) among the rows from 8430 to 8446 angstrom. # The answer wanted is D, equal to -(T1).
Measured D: 0.03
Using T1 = -0.03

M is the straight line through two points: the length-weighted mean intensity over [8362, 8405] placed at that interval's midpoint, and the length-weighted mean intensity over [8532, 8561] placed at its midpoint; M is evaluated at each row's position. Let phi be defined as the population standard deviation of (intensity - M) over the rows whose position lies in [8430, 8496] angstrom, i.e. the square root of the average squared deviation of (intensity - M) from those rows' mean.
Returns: 0.218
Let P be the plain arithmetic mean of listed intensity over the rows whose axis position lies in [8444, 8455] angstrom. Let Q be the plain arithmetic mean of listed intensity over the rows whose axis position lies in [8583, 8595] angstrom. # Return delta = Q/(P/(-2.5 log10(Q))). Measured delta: -0.51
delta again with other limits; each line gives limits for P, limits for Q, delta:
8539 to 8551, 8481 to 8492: -0.57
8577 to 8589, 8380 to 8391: -0.71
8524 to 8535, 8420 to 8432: -0.72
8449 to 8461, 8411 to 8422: -0.59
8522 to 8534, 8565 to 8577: -0.43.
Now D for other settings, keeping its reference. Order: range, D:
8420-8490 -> 0.00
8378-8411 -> -0.02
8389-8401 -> -0.03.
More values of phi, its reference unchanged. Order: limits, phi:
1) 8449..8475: 0.266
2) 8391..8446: 0.215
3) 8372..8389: 0.117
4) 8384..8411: 0.174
